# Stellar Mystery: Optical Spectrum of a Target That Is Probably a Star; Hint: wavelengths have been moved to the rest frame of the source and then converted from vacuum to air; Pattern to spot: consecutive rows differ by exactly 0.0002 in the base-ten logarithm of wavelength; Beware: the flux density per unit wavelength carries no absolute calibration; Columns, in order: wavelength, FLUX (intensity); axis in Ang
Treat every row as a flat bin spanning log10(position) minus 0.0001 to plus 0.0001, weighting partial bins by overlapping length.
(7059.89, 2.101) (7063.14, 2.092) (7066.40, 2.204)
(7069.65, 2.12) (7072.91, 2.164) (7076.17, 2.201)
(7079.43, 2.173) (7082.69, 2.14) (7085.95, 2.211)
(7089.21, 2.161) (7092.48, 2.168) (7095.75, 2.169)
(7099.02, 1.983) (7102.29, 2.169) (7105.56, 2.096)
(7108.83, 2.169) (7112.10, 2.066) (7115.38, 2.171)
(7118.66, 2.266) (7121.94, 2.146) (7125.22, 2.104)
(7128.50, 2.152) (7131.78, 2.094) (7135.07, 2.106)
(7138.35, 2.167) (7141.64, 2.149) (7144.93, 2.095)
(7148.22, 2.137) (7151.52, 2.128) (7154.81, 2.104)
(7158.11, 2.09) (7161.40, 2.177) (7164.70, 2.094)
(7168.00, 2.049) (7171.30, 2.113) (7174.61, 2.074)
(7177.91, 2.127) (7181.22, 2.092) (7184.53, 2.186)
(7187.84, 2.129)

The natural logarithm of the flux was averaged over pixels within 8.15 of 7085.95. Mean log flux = 0.775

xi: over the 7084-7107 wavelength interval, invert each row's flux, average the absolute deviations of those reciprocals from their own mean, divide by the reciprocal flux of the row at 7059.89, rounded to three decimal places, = 0.027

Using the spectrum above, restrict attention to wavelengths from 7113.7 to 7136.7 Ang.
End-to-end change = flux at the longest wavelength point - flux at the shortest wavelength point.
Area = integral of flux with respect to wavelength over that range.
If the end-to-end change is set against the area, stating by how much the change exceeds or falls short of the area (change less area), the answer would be -49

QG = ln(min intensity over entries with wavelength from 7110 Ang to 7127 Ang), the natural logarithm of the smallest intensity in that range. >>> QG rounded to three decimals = 0.726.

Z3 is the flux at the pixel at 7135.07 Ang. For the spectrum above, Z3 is 2.106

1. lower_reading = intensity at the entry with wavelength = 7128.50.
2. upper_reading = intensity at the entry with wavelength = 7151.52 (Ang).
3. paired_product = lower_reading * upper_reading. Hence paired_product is 4.58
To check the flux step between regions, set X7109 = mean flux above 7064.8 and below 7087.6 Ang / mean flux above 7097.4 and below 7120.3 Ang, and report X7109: 1.020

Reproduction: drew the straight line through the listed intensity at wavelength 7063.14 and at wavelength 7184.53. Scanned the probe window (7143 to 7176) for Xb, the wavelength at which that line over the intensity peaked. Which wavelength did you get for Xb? 7168.00 Ang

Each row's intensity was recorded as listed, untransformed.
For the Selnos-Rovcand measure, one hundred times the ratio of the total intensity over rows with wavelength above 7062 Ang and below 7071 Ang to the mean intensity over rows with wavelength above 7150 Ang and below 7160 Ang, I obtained 304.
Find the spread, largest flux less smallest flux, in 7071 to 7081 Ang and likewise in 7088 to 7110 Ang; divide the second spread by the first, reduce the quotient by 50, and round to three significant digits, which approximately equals -45.0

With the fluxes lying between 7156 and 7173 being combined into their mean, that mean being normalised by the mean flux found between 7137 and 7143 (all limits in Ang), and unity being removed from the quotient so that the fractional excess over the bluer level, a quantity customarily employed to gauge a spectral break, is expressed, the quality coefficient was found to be -0.025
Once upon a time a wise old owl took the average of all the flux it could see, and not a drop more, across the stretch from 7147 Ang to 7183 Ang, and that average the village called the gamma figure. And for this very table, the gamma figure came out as 2.11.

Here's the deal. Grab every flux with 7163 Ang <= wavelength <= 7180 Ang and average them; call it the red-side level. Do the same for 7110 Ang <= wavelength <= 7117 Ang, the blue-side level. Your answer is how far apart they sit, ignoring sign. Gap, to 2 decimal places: 0.03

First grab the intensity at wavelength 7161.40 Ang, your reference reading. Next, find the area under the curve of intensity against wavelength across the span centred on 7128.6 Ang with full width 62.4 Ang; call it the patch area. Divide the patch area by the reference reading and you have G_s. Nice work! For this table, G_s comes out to 60.9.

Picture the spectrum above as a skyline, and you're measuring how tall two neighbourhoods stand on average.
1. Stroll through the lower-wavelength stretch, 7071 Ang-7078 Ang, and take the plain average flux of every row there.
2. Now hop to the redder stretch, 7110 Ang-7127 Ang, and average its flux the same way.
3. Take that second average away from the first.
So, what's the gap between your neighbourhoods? 0.03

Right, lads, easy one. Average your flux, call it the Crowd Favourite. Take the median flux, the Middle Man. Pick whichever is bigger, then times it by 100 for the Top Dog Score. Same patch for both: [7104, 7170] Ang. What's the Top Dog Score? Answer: 213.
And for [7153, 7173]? 210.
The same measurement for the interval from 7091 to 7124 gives 217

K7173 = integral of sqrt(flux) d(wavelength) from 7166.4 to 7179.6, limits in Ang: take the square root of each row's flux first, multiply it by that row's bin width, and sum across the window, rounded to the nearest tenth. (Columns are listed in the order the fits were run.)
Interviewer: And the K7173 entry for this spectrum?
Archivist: 19.1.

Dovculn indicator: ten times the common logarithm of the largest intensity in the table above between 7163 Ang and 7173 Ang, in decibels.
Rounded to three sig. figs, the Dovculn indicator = 3.25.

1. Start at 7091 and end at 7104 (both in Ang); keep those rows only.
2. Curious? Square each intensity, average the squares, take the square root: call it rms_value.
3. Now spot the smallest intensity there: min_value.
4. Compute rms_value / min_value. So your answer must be 1.071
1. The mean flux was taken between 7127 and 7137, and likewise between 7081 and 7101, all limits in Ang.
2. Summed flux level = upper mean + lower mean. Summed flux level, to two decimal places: 4.26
